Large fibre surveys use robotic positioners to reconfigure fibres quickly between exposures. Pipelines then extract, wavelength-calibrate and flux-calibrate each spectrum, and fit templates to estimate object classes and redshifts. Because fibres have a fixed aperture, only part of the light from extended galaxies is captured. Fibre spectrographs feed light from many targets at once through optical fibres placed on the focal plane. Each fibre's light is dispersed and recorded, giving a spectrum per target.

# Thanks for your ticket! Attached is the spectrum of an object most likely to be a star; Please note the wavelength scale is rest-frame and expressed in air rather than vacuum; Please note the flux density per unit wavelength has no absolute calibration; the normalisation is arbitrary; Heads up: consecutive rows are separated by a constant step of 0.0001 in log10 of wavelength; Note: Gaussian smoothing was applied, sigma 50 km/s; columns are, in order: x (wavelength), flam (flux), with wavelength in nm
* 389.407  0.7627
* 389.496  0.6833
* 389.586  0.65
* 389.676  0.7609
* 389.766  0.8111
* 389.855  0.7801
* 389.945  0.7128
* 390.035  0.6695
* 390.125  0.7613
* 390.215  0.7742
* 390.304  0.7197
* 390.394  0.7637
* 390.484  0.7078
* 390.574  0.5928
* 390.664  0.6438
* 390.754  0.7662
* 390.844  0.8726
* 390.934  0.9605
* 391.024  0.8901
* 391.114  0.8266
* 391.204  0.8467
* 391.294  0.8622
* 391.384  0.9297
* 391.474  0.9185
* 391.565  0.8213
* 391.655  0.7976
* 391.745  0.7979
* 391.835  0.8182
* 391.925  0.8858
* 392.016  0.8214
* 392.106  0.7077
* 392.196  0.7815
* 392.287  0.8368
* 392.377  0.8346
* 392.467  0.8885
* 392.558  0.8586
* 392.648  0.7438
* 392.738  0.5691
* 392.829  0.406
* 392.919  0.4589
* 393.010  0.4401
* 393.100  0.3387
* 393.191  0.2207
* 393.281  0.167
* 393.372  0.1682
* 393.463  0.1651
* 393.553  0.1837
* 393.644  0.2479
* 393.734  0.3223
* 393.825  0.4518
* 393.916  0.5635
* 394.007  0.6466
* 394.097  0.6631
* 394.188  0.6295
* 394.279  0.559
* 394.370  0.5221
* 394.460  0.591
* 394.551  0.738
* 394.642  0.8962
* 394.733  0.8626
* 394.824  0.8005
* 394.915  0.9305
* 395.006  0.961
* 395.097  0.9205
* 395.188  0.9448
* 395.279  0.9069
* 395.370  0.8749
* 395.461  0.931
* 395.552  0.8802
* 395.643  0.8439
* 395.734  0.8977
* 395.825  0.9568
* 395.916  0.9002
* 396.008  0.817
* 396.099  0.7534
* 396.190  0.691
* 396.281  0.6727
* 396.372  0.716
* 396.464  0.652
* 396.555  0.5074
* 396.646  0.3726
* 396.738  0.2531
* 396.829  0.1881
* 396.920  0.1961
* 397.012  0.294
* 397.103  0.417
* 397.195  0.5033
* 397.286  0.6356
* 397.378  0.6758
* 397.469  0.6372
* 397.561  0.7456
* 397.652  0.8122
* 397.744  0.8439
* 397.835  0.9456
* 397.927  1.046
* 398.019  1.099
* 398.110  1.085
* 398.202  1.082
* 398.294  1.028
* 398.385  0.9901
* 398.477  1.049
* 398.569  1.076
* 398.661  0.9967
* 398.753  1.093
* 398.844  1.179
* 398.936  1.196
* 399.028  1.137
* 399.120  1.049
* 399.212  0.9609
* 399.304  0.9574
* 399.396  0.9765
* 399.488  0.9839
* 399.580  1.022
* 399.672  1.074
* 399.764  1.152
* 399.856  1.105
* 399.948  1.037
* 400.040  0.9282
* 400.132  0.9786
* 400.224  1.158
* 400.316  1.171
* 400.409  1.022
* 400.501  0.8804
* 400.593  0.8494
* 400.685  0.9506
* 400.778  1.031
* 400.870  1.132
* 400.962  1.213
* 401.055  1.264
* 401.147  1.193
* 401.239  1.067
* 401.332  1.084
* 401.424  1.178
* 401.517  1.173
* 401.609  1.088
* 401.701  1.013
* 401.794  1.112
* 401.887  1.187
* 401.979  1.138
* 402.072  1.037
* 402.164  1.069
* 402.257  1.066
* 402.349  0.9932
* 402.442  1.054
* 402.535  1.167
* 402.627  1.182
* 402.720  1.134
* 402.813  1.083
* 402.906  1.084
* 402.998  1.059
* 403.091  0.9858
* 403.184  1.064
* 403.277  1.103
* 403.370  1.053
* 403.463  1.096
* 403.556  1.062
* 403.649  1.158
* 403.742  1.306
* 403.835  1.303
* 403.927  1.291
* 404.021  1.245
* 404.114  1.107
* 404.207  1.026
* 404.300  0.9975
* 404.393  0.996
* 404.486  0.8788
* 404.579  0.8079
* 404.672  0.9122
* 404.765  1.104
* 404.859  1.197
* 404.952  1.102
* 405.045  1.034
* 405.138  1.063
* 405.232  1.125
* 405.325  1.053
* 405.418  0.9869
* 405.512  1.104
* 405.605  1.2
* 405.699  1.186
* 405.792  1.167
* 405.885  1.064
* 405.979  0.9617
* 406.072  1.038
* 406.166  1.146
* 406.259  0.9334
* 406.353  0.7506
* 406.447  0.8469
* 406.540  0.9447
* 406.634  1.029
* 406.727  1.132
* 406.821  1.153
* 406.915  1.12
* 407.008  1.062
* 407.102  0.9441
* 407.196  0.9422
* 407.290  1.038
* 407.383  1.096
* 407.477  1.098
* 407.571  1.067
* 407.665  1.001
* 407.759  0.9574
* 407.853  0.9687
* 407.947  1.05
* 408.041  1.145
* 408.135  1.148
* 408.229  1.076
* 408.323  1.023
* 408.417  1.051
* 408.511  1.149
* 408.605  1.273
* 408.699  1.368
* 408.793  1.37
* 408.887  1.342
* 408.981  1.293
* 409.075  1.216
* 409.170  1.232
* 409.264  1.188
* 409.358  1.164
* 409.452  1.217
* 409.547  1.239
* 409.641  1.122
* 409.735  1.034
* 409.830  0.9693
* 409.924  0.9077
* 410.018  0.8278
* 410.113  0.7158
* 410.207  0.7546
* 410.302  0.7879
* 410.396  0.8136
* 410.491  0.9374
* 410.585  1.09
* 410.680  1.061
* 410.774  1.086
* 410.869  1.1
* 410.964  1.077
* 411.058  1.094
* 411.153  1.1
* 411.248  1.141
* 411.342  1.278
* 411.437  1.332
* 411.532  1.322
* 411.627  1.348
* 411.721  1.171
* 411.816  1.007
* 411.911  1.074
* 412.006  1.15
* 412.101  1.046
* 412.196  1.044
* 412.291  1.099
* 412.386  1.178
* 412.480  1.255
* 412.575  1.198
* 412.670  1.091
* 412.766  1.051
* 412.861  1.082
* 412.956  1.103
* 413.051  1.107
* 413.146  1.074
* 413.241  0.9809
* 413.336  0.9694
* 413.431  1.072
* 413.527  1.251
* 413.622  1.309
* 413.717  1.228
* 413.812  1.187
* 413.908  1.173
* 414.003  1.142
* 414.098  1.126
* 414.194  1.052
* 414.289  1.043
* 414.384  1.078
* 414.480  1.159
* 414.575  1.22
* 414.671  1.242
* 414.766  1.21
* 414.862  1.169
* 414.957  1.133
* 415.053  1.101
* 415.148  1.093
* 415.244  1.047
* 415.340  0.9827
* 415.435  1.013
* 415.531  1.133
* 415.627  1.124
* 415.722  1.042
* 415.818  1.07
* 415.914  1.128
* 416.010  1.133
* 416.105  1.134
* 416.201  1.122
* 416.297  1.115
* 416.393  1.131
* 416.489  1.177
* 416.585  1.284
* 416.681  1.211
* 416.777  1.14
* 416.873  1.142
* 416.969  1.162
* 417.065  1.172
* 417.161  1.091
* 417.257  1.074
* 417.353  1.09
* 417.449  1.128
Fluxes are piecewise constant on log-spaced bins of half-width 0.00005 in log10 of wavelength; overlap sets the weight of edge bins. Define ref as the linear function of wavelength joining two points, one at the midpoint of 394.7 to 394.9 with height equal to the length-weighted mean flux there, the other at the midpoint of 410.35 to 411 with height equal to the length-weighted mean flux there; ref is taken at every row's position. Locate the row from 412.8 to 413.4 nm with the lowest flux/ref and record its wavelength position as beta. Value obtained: 413.336 nm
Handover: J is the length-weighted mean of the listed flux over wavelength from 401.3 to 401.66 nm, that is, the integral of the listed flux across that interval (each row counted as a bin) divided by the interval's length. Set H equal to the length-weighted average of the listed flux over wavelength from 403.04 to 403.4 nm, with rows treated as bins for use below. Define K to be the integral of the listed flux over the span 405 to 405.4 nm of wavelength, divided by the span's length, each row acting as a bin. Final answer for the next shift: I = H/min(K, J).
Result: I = 0.99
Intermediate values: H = 1.05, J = 1.13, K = 1.06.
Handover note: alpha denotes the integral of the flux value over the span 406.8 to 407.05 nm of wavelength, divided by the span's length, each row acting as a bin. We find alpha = 1.1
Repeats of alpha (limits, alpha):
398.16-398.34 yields 1.1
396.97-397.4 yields 0.5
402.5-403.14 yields 1.1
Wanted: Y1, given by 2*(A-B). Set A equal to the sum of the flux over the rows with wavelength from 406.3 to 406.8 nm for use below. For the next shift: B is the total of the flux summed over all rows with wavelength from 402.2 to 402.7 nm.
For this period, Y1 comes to -2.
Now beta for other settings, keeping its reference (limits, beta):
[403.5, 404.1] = 403.556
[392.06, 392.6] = 392.106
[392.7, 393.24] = 393.191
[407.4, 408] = 407.759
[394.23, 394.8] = 394.370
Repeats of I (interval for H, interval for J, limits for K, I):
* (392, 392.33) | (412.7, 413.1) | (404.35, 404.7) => 0.87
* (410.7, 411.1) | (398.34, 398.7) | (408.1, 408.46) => 1.06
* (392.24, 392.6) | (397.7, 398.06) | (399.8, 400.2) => 0.87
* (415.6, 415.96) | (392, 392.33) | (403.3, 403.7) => 1.39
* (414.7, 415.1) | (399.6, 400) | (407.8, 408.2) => 1.08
